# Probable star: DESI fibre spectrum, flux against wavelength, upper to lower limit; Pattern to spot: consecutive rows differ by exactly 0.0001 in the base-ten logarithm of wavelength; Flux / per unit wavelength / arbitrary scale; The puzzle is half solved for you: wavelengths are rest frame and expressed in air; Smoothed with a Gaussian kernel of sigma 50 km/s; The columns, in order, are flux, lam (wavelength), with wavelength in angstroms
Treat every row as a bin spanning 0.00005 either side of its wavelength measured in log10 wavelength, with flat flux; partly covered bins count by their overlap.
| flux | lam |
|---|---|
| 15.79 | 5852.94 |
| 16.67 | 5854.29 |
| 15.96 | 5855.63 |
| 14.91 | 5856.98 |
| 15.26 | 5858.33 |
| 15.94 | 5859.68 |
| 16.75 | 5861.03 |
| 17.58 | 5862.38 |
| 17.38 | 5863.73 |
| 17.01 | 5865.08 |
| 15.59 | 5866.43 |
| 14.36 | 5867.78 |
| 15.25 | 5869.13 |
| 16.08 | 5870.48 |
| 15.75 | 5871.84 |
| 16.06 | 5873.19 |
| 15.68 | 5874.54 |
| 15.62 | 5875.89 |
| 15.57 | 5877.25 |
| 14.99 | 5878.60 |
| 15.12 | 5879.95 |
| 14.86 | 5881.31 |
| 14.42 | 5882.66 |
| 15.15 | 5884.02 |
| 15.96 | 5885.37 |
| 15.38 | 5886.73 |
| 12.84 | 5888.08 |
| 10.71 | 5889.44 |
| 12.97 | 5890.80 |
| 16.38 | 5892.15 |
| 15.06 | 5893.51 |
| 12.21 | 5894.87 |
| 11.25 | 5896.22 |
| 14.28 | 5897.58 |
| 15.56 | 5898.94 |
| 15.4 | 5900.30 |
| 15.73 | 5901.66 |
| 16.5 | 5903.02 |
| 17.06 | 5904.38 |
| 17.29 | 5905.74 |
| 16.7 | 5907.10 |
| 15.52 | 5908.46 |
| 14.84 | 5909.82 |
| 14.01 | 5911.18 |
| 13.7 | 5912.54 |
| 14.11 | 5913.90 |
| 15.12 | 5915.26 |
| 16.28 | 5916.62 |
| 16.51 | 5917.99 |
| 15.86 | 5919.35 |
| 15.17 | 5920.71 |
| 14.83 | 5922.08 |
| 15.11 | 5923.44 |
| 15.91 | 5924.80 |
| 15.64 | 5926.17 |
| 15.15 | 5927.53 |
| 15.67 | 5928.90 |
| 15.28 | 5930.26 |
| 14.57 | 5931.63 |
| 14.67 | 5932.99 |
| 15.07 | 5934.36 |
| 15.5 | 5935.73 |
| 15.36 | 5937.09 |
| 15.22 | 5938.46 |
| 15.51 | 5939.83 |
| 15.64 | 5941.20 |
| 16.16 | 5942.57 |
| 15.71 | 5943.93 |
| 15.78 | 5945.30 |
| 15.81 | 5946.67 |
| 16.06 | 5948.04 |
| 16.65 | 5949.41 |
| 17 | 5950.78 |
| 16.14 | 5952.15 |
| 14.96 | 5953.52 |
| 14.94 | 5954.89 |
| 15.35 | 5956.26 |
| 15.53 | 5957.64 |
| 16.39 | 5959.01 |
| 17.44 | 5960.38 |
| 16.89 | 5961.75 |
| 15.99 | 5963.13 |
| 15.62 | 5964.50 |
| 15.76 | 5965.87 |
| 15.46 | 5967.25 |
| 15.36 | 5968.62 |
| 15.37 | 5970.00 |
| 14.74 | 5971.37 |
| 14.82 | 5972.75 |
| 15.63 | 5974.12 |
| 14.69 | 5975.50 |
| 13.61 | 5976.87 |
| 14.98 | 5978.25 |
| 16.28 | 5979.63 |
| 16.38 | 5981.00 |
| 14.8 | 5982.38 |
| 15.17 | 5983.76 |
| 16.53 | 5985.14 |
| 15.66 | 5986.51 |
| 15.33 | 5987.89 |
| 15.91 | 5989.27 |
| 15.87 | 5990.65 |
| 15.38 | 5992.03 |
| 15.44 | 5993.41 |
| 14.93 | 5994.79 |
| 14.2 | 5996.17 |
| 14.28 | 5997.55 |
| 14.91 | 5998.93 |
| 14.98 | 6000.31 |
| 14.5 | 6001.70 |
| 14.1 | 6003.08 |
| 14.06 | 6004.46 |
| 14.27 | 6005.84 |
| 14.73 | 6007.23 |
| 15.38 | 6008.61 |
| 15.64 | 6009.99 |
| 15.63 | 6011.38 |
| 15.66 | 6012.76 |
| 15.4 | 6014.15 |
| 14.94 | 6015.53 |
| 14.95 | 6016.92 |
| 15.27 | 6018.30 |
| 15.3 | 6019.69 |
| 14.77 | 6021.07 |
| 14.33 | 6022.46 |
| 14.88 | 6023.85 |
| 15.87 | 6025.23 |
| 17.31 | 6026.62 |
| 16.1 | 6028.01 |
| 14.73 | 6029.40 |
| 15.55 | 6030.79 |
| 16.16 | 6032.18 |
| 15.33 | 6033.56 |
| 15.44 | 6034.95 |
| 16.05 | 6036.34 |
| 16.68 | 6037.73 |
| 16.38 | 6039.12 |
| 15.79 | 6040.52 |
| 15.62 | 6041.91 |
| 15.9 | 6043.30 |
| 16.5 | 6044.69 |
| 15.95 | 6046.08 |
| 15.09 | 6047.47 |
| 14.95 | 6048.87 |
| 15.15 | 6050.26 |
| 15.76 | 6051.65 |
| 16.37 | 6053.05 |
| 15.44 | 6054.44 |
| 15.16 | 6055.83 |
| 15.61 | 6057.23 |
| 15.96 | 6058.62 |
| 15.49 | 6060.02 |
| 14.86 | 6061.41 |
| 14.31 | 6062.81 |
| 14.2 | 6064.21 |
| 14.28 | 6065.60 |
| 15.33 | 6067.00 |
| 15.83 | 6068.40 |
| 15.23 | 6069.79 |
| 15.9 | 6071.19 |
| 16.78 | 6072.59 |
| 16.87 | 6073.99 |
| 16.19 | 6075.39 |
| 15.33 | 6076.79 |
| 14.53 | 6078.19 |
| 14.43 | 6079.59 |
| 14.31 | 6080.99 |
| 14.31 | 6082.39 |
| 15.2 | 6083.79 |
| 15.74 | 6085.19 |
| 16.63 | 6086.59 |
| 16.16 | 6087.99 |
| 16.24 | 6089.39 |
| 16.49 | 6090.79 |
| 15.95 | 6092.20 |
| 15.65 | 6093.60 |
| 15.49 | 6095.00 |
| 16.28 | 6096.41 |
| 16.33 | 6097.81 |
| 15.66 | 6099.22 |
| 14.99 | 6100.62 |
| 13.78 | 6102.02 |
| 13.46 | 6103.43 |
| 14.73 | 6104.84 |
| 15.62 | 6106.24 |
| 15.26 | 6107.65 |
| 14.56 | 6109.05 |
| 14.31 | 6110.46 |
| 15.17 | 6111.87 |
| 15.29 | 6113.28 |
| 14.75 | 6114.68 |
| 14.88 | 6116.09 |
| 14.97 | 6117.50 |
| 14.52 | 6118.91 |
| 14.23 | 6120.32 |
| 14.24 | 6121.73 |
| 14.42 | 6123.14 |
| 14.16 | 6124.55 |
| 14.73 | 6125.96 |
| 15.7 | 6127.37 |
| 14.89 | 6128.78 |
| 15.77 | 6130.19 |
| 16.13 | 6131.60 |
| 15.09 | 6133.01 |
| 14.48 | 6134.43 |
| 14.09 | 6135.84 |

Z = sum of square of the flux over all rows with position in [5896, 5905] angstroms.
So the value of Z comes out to 1620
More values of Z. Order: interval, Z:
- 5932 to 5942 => 1635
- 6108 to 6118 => 1544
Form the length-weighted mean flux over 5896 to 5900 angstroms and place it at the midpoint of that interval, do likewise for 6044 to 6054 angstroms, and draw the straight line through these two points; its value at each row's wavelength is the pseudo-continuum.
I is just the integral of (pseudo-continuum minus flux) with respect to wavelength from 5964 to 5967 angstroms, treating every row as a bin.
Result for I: -2.5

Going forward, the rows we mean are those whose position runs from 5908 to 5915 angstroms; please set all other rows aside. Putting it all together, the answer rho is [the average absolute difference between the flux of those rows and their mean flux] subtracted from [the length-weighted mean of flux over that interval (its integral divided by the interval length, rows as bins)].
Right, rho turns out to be 13.9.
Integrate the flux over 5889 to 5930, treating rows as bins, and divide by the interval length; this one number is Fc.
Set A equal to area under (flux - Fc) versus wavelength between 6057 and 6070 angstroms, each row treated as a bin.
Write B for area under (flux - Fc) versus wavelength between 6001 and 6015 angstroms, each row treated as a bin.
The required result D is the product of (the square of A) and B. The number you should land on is 0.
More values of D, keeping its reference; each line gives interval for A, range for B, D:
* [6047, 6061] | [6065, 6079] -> 313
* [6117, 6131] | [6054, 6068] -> 5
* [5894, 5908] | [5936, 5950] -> 48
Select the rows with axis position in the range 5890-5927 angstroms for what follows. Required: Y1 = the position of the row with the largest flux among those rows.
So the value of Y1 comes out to 5905.74 angstroms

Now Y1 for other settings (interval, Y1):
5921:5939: 5924.80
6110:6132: 6131.60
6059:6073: 6072.59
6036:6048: 6037.73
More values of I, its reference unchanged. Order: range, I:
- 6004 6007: 2.9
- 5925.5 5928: -2.5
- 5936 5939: -2.4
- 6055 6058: 1.1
